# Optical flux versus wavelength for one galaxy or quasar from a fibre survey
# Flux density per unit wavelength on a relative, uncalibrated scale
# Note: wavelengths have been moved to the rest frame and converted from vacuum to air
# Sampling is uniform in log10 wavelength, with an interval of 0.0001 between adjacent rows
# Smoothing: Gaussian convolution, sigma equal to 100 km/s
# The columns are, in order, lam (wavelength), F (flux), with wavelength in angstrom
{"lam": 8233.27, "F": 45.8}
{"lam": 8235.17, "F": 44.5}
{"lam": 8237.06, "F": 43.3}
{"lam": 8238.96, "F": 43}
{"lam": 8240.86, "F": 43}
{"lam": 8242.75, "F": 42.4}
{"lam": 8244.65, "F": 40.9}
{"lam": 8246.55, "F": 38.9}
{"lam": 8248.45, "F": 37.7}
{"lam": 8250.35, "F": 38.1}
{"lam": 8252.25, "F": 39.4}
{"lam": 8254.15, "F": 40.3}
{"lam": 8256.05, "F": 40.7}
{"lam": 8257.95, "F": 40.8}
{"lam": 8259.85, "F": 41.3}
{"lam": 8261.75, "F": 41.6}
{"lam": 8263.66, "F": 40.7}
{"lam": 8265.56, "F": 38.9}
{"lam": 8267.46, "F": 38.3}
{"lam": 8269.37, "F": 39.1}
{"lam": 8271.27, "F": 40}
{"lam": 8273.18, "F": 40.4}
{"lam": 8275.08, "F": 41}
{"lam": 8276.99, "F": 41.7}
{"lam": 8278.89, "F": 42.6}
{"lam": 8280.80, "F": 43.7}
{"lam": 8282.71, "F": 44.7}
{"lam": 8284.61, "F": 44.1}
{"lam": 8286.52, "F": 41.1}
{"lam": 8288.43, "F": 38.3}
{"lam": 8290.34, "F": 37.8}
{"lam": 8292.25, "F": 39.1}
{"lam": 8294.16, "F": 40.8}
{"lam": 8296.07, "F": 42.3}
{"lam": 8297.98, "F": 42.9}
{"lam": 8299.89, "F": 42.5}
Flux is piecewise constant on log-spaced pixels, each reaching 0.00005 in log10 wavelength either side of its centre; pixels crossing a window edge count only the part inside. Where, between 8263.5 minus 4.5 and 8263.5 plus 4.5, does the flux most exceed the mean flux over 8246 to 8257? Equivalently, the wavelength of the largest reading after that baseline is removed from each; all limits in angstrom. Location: 8261.75 angstrom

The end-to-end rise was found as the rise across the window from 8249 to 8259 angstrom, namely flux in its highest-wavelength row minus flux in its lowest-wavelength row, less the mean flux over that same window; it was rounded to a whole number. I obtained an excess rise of -37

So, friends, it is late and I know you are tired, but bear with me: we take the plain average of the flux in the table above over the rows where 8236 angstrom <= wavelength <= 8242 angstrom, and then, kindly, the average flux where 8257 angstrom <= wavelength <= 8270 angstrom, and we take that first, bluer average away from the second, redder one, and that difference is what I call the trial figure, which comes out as -3.0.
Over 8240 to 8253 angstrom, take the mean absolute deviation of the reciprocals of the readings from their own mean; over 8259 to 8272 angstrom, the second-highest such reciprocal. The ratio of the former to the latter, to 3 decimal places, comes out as 0.042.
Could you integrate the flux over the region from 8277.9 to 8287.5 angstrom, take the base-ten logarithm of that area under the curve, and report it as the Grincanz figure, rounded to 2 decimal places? 2.62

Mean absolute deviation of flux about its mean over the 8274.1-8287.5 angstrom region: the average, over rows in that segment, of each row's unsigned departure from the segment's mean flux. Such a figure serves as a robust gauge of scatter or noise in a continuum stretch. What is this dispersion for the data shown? 1.3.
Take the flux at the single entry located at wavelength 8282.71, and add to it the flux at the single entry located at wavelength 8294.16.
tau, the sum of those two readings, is 85.5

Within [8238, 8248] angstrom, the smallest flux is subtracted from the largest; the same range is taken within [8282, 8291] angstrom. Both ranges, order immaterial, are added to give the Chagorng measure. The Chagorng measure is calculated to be 11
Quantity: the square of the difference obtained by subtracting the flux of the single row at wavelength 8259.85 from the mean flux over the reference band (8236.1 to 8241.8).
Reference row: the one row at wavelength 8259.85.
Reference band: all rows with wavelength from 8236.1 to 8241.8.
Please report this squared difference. 3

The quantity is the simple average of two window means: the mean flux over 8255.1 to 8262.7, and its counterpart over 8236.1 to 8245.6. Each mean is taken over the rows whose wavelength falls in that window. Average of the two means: 41.8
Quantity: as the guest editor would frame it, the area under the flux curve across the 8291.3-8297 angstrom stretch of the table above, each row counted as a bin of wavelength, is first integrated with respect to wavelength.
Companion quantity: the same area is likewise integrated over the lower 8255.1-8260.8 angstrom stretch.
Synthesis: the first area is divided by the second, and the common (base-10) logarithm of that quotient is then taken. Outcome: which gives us 0.00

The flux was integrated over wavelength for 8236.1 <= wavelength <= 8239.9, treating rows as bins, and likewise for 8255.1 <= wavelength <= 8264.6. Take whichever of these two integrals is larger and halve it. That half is 195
